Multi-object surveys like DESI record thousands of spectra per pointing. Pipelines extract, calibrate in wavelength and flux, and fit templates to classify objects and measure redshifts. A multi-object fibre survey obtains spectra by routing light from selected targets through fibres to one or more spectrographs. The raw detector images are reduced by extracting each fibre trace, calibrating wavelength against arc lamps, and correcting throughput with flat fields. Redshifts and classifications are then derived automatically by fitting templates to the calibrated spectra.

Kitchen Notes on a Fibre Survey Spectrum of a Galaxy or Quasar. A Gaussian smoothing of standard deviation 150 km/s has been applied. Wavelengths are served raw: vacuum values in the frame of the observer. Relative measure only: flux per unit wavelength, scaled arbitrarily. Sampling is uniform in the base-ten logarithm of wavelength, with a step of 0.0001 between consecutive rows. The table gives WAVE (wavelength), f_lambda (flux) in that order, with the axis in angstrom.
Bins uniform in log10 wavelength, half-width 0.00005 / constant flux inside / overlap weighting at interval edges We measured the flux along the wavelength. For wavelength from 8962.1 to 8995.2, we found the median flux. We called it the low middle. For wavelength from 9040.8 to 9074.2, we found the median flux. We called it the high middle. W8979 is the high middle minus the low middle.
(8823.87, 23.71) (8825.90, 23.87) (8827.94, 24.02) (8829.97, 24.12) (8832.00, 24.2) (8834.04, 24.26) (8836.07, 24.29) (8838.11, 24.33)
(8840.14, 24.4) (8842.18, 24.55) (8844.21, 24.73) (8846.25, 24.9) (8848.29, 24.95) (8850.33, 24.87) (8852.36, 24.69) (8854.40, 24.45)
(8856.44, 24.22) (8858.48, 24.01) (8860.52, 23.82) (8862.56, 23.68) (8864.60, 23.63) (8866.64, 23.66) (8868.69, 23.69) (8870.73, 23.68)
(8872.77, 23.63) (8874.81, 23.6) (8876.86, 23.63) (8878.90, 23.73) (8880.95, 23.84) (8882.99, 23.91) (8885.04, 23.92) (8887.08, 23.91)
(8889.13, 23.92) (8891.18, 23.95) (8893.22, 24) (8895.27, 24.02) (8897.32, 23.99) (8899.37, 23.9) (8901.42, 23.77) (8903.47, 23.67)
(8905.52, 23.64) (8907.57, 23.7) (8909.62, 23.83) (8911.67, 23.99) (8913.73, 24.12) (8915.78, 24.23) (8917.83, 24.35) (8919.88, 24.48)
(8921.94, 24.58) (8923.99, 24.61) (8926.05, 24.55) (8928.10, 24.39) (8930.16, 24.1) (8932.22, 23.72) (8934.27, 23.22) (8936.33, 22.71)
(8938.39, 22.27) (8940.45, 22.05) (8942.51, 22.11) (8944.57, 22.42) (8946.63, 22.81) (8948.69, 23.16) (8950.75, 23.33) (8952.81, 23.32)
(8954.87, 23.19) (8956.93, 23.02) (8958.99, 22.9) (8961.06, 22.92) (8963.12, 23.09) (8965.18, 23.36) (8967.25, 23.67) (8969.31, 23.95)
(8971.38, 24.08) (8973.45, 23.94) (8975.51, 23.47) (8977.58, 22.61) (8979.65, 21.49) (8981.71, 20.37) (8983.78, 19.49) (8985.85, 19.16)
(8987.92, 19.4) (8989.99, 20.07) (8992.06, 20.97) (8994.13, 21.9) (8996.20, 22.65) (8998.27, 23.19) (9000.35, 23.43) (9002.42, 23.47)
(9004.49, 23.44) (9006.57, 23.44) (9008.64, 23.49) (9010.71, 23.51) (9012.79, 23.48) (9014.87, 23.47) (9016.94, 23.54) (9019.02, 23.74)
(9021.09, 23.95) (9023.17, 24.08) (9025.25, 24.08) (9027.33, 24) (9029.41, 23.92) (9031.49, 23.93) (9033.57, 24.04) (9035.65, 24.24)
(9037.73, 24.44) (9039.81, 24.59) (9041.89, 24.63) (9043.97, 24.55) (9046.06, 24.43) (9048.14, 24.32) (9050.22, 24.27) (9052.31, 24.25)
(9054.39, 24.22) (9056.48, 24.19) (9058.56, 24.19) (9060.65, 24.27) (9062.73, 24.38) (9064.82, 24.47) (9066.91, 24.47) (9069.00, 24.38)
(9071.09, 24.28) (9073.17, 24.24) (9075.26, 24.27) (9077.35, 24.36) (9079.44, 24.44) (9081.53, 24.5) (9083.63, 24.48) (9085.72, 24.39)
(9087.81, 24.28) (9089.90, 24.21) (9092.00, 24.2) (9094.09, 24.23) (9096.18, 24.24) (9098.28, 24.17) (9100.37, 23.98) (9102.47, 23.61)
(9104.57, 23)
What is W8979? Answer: 2.0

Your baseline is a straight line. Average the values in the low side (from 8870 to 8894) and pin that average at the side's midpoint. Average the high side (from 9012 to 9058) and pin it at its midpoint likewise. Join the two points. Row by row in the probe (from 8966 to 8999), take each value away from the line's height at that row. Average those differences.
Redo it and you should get 2.1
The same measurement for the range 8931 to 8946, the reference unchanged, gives 1.3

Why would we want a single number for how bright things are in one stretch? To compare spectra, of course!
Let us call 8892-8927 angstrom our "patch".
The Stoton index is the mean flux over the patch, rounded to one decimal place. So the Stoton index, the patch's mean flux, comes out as 24.1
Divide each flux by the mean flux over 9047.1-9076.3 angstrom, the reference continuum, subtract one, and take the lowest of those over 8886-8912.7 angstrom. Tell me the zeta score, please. -0.027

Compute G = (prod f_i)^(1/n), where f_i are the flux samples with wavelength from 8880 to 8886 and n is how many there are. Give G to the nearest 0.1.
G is 23.9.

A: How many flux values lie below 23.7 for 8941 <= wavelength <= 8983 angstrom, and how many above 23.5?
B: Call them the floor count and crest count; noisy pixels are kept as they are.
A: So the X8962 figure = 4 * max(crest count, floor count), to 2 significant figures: 68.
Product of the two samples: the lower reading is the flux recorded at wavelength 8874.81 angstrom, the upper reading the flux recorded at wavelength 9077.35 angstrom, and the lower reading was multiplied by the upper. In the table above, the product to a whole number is 575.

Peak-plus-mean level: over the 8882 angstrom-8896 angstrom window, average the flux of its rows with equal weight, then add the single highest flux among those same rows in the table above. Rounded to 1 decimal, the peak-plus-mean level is 48.0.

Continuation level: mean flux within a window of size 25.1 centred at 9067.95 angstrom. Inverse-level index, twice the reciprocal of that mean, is 0.0822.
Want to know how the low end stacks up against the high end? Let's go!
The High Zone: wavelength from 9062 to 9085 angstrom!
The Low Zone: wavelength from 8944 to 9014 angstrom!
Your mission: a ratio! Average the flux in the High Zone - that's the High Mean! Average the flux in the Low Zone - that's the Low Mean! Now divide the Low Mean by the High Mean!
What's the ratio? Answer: 0.93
